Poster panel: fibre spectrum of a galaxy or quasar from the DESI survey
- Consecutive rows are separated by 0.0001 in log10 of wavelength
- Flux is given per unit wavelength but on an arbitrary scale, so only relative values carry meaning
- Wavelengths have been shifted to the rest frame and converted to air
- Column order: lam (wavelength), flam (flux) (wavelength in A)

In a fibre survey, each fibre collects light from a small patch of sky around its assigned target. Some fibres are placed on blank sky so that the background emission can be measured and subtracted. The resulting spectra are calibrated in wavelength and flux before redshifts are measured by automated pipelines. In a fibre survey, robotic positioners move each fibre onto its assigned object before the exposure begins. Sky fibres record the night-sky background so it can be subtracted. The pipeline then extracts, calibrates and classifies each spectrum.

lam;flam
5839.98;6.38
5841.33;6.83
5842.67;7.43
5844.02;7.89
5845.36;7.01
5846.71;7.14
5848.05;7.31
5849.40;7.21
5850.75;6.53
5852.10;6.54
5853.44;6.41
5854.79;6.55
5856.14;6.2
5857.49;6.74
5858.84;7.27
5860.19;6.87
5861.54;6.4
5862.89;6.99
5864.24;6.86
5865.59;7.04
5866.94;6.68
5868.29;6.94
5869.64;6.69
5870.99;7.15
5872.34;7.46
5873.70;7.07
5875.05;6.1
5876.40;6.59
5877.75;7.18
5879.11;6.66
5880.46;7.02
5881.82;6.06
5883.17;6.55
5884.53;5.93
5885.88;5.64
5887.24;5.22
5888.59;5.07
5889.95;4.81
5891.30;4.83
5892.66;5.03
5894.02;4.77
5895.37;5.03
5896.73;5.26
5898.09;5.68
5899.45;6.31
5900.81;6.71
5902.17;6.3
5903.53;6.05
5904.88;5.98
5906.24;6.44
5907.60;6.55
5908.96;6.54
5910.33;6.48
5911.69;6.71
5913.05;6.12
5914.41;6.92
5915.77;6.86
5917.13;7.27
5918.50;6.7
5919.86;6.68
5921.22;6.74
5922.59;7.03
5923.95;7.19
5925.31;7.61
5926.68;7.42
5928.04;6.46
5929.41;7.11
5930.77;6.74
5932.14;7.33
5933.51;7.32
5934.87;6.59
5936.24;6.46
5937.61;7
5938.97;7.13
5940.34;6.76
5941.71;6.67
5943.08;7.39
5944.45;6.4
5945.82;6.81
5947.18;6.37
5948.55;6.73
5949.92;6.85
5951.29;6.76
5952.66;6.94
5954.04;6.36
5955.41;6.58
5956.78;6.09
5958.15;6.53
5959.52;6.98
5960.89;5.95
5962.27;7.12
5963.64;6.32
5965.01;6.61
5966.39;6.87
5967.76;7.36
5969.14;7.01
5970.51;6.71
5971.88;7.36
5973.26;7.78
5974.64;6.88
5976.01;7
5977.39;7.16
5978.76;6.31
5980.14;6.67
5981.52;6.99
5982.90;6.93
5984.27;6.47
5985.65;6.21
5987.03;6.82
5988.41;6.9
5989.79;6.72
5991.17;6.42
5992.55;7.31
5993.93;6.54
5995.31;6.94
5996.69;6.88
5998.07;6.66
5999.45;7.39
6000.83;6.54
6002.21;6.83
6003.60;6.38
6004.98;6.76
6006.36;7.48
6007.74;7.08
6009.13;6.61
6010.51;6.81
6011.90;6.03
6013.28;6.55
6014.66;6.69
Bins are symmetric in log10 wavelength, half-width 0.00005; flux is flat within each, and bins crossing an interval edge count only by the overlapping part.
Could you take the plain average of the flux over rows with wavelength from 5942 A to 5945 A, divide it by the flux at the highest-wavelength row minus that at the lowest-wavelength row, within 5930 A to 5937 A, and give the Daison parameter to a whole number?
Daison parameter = -25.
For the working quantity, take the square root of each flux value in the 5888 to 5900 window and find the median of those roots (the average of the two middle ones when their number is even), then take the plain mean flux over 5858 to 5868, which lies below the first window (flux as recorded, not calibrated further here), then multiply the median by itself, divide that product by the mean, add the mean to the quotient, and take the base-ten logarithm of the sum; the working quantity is 0.881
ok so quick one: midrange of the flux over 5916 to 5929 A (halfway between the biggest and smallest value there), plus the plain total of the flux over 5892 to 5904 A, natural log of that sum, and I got 4.06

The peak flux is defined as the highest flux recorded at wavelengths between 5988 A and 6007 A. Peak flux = 7.48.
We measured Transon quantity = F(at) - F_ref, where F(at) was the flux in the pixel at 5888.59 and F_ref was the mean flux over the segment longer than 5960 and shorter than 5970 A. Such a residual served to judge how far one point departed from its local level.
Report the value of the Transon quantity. -1.7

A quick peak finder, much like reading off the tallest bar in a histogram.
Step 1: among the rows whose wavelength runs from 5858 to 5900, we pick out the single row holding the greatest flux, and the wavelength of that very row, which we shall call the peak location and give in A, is 5872.34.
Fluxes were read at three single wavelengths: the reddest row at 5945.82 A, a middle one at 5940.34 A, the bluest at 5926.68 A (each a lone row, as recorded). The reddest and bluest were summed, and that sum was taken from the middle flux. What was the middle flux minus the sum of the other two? -7.47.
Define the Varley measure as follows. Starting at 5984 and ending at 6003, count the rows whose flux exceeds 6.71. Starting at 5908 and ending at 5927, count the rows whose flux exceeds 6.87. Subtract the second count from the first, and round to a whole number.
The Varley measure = 2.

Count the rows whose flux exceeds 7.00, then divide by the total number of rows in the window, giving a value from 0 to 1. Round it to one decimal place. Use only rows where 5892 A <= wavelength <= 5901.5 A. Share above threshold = 0.0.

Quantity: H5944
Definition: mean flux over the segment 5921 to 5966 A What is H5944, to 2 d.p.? 6.80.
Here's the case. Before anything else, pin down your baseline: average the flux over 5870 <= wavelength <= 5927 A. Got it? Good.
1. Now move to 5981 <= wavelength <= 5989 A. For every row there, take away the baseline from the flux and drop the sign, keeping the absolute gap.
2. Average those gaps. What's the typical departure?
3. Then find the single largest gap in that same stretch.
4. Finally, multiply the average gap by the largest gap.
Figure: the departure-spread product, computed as 0.29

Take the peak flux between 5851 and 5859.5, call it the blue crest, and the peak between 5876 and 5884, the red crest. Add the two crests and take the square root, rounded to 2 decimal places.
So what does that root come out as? 3.80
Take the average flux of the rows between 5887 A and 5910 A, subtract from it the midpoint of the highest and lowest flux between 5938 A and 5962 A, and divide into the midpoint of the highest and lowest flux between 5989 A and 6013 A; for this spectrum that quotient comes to -7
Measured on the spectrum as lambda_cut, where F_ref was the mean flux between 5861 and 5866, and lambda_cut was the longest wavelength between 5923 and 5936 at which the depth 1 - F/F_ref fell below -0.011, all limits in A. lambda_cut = 5933.51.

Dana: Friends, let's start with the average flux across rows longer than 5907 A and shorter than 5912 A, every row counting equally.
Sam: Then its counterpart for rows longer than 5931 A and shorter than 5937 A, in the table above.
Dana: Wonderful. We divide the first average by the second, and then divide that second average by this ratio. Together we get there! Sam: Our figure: 7.3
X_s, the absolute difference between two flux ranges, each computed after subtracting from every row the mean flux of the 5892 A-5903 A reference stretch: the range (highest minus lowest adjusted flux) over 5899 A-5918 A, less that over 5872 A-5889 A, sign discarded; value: 1.1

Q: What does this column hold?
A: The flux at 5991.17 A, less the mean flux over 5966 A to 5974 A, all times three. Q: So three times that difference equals -2.3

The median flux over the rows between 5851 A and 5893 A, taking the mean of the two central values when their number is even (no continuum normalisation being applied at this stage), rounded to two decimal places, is 6.59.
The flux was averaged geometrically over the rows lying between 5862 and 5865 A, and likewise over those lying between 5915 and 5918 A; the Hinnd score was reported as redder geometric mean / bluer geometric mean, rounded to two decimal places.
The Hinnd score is 1.02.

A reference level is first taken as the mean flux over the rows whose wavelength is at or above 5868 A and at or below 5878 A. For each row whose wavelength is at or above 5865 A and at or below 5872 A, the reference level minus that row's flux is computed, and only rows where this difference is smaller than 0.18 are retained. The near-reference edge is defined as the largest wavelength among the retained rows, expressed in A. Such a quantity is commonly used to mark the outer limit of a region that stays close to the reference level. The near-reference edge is 5870.99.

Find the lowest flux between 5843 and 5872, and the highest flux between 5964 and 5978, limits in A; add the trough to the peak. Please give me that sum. 14.0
